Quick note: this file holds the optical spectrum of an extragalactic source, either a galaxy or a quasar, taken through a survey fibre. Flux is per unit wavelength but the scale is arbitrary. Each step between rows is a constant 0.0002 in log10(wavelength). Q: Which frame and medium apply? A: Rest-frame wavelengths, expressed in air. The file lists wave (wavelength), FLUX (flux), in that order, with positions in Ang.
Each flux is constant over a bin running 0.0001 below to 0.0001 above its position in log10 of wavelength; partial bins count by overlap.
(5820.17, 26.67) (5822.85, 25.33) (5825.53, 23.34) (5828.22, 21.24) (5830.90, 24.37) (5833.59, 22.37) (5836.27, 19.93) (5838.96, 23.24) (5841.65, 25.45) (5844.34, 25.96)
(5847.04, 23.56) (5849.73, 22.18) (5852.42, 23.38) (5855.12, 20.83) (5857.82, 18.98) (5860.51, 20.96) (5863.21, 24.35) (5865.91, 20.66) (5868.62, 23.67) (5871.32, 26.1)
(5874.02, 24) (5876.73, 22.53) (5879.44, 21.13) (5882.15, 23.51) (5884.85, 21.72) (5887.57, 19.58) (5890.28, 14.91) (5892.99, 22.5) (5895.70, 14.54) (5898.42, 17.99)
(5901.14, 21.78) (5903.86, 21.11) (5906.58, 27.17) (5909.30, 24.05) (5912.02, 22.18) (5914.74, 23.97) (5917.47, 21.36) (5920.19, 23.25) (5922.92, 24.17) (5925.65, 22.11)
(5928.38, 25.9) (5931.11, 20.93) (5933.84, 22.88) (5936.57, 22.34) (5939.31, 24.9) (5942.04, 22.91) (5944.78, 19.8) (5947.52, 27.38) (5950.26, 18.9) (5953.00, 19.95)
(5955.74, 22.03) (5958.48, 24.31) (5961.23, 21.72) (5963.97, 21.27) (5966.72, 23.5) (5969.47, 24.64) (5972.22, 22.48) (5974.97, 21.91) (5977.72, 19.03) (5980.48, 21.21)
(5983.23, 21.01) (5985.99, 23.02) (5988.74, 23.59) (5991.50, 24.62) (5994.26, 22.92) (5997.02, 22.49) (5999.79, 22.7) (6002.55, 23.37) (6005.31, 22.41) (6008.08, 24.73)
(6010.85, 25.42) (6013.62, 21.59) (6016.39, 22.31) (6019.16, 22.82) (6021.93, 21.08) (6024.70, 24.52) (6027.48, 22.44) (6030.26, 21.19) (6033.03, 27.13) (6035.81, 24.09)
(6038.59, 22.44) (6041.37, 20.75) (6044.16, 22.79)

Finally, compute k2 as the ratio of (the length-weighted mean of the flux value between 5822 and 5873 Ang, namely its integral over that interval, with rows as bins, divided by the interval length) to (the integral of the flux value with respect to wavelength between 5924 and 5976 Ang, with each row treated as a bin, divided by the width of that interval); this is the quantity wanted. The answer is 1.01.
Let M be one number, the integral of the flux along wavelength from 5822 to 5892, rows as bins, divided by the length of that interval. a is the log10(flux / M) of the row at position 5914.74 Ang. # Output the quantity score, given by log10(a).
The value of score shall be -1.5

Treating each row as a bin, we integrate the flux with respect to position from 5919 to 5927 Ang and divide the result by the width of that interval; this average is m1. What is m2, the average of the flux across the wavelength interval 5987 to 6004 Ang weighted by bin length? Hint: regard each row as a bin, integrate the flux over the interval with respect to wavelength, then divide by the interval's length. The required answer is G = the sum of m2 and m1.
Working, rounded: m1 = 23.2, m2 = 23.3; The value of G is 46.4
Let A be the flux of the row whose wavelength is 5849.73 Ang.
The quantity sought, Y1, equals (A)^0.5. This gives 4.7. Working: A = 22.18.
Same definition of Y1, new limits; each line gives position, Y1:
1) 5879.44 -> 4.6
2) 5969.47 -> 5.0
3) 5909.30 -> 4.9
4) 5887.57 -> 4.4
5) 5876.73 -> 4.7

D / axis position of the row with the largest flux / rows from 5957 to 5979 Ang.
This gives 5969.47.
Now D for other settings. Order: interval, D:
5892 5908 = 5906.58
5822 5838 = 5822.85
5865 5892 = 5871.32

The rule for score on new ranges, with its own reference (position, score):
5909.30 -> -1.5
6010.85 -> -1.3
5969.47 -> -1.4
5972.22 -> -2.9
